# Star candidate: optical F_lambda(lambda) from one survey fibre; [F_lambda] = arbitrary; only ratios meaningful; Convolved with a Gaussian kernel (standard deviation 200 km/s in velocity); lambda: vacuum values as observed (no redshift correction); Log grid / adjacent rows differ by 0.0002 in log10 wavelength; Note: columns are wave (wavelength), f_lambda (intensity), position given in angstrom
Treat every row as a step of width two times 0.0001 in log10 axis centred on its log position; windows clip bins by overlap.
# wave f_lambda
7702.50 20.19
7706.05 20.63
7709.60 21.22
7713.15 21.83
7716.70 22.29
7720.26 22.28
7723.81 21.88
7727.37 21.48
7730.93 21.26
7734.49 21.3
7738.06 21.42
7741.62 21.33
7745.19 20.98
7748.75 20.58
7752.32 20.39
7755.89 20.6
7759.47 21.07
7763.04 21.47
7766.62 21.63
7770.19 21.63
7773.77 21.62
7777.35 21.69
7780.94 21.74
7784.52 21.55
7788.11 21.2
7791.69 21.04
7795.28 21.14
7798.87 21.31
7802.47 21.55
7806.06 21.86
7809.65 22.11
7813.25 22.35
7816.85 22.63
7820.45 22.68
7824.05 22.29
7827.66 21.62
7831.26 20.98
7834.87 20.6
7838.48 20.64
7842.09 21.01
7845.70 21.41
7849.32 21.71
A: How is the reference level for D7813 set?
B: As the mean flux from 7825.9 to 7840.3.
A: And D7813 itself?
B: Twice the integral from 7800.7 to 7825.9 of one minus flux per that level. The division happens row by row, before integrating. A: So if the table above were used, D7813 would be -3.0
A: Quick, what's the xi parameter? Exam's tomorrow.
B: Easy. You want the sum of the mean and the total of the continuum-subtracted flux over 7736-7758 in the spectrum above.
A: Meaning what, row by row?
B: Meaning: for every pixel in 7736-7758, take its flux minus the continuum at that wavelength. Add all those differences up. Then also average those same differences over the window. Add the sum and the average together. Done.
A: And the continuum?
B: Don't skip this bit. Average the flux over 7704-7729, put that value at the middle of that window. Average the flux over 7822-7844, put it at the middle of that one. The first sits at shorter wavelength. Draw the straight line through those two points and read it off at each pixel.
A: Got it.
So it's -5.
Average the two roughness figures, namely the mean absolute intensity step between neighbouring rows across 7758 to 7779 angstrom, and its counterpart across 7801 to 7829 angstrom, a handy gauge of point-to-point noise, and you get 0.220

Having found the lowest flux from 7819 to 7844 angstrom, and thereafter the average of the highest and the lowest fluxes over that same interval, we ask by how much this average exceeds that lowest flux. 1.0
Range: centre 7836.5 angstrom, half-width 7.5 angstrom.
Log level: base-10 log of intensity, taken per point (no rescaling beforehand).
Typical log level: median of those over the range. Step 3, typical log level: 1.32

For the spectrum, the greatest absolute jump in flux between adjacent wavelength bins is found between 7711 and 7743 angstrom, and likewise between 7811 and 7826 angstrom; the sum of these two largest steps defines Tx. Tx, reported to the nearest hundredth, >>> 0.85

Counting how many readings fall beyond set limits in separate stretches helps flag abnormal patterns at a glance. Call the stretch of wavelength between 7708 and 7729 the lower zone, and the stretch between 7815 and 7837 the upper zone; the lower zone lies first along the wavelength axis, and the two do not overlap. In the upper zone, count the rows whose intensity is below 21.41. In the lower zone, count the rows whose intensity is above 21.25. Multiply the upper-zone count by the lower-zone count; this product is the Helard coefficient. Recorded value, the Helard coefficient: 10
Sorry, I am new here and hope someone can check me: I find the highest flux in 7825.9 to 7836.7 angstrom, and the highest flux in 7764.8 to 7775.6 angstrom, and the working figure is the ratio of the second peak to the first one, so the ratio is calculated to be 1.00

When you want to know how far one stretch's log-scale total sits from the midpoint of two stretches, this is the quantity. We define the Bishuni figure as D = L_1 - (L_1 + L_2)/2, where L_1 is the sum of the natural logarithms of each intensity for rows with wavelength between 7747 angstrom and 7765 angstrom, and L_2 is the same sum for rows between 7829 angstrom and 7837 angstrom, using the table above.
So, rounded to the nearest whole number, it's 5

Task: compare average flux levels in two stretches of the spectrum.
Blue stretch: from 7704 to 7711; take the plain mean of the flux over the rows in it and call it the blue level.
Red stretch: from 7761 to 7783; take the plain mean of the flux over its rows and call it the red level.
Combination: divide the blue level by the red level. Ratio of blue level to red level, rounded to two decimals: 0.97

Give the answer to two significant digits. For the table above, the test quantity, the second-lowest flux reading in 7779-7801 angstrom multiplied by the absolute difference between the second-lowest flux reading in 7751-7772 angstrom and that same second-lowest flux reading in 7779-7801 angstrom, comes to 11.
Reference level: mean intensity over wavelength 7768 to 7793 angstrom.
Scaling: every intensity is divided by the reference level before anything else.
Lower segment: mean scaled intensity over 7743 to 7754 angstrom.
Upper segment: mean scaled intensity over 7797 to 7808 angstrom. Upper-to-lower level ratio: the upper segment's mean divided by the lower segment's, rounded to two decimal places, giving 1.04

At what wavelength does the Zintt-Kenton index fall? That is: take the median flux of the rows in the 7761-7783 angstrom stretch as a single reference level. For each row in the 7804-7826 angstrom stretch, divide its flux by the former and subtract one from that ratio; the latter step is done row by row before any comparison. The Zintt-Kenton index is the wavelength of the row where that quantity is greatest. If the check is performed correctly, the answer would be 7820.45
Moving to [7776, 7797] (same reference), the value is 7780.94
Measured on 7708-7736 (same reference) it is 7716.70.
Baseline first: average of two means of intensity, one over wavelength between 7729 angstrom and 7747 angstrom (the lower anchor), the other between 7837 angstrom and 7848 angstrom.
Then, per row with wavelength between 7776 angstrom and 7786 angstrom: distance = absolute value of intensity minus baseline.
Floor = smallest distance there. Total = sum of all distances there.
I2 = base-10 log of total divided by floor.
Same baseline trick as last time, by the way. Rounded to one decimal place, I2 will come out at 0.6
